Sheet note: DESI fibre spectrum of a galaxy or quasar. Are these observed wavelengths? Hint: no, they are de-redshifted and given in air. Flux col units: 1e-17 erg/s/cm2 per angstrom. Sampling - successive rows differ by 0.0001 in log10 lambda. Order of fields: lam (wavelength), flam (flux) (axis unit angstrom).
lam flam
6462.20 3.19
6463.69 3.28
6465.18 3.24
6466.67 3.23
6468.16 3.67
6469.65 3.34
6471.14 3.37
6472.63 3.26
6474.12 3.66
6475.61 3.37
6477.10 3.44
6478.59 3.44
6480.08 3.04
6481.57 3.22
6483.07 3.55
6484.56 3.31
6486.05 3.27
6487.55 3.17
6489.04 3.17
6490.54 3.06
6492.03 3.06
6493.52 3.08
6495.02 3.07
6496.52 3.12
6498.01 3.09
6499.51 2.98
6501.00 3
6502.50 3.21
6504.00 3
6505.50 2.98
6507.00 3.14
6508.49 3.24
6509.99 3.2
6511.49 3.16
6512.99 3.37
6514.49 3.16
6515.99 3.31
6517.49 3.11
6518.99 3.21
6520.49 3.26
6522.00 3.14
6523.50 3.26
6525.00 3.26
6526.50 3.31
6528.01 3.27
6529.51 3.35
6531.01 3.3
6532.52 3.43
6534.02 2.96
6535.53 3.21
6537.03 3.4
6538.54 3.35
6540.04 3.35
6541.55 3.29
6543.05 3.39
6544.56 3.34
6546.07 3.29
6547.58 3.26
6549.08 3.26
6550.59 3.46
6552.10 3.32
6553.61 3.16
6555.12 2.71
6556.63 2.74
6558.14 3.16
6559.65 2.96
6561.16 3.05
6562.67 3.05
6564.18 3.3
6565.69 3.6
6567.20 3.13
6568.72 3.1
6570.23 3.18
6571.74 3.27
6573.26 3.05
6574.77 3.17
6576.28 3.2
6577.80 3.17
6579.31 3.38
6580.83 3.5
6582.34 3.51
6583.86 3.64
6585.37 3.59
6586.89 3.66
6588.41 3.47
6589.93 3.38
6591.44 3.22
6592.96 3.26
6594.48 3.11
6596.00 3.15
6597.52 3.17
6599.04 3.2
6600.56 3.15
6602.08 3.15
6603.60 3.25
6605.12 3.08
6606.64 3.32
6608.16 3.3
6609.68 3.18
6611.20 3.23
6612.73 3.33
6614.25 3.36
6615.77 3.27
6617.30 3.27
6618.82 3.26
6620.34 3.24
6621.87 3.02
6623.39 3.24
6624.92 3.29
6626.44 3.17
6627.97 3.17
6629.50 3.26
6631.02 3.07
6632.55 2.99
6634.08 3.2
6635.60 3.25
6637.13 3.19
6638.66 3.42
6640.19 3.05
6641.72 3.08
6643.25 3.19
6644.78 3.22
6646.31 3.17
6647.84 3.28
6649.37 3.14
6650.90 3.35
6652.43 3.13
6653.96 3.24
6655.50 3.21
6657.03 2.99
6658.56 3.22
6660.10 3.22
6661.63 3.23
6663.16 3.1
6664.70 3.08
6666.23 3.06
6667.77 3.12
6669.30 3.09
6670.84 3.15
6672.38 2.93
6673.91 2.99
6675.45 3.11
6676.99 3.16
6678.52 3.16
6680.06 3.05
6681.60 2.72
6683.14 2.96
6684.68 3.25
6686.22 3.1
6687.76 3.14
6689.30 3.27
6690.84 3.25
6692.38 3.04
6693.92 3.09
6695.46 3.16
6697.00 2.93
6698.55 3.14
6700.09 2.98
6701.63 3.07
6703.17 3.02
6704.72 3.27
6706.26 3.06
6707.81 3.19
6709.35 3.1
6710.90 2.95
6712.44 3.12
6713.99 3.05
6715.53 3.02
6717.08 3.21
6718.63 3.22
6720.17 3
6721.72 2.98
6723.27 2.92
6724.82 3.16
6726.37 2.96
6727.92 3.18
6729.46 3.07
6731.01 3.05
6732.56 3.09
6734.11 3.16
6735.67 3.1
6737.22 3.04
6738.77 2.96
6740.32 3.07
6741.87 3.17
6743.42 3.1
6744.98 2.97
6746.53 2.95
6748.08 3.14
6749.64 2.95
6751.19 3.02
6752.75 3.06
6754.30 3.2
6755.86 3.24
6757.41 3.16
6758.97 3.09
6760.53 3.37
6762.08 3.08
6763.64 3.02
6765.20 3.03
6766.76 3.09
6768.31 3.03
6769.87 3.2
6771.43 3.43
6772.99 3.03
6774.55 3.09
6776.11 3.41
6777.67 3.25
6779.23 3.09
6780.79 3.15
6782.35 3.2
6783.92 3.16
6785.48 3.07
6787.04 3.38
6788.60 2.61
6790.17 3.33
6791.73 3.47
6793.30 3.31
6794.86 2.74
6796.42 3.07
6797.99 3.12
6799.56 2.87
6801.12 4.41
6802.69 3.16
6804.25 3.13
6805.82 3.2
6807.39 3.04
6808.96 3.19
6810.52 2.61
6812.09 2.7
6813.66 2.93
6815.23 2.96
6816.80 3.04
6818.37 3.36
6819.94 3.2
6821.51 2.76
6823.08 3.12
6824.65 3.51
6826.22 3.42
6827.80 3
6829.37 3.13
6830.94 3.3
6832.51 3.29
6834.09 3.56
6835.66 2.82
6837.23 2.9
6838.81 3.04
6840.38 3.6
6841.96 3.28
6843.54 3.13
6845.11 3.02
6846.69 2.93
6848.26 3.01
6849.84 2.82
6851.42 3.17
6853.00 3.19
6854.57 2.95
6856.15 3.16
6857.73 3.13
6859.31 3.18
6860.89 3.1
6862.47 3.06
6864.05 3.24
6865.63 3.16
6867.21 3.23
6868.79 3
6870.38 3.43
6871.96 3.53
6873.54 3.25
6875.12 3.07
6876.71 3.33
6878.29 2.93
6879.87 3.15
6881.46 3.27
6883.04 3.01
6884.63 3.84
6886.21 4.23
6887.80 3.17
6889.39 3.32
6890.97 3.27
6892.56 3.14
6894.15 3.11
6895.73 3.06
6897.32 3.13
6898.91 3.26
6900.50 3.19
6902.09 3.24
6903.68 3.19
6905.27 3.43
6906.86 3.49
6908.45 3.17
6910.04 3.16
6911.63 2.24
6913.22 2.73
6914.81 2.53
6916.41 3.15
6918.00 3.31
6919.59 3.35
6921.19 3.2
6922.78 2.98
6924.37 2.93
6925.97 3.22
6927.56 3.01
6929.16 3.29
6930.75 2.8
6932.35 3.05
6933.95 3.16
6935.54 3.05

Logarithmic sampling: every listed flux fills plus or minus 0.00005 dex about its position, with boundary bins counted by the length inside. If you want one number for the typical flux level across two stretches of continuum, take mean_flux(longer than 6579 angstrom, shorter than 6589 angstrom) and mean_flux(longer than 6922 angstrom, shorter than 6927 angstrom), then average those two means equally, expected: 3.29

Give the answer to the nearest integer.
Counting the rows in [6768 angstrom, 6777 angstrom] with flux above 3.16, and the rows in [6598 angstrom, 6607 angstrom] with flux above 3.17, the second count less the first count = 0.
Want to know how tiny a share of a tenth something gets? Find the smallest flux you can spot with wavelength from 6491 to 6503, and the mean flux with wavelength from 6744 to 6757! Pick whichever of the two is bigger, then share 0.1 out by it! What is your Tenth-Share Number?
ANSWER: 0.0326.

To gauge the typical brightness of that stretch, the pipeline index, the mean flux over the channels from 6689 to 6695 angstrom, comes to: 3.16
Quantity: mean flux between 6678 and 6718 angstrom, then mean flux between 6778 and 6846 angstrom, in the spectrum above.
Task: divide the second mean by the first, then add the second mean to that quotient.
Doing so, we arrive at 4.17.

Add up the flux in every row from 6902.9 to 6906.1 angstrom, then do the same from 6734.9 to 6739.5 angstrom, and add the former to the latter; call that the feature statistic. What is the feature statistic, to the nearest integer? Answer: 16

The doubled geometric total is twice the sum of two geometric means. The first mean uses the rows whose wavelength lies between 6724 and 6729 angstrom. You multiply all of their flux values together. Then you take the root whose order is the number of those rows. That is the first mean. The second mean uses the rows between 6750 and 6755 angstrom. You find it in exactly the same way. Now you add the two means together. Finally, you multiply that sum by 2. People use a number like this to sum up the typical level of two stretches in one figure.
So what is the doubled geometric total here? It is 12.4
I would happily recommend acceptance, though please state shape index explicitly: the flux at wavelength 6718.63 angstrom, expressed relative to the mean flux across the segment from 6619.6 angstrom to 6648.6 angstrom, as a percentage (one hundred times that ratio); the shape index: 101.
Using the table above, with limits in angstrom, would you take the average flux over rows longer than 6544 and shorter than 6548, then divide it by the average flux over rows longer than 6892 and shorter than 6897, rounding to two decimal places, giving 1.06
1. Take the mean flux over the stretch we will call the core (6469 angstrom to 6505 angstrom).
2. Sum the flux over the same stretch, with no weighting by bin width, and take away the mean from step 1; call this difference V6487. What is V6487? 74.1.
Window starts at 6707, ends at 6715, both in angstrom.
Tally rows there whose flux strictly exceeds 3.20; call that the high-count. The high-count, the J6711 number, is 0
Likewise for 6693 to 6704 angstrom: 0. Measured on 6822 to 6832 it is 3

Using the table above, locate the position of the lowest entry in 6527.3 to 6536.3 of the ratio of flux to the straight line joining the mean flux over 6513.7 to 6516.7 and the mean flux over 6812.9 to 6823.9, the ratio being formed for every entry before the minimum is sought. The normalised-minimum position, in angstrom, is 6534.02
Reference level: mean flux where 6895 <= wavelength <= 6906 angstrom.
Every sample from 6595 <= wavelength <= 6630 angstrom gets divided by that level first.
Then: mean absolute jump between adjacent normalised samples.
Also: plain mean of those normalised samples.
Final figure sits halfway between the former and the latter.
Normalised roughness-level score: 0.513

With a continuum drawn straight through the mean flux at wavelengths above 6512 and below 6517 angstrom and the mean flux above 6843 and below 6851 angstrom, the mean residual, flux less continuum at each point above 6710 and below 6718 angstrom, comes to -0.03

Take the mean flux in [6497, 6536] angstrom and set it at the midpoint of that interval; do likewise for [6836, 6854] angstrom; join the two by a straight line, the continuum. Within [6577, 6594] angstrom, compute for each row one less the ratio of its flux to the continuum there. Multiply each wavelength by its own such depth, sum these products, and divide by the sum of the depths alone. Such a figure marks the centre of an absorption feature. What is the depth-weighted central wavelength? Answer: 6585.1 angstrom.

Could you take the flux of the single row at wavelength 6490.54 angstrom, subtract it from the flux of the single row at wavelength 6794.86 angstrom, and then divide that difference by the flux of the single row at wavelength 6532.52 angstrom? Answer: -0.09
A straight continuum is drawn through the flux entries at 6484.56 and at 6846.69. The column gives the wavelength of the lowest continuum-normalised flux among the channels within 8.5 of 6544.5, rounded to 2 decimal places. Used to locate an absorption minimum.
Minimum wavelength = 6547.58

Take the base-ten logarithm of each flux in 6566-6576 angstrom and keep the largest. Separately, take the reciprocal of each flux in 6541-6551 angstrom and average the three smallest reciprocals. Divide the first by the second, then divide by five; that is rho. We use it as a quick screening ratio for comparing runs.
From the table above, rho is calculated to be 0.349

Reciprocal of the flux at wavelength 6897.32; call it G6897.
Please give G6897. 0.319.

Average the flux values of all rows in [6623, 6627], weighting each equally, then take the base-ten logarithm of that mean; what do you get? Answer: 0.510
